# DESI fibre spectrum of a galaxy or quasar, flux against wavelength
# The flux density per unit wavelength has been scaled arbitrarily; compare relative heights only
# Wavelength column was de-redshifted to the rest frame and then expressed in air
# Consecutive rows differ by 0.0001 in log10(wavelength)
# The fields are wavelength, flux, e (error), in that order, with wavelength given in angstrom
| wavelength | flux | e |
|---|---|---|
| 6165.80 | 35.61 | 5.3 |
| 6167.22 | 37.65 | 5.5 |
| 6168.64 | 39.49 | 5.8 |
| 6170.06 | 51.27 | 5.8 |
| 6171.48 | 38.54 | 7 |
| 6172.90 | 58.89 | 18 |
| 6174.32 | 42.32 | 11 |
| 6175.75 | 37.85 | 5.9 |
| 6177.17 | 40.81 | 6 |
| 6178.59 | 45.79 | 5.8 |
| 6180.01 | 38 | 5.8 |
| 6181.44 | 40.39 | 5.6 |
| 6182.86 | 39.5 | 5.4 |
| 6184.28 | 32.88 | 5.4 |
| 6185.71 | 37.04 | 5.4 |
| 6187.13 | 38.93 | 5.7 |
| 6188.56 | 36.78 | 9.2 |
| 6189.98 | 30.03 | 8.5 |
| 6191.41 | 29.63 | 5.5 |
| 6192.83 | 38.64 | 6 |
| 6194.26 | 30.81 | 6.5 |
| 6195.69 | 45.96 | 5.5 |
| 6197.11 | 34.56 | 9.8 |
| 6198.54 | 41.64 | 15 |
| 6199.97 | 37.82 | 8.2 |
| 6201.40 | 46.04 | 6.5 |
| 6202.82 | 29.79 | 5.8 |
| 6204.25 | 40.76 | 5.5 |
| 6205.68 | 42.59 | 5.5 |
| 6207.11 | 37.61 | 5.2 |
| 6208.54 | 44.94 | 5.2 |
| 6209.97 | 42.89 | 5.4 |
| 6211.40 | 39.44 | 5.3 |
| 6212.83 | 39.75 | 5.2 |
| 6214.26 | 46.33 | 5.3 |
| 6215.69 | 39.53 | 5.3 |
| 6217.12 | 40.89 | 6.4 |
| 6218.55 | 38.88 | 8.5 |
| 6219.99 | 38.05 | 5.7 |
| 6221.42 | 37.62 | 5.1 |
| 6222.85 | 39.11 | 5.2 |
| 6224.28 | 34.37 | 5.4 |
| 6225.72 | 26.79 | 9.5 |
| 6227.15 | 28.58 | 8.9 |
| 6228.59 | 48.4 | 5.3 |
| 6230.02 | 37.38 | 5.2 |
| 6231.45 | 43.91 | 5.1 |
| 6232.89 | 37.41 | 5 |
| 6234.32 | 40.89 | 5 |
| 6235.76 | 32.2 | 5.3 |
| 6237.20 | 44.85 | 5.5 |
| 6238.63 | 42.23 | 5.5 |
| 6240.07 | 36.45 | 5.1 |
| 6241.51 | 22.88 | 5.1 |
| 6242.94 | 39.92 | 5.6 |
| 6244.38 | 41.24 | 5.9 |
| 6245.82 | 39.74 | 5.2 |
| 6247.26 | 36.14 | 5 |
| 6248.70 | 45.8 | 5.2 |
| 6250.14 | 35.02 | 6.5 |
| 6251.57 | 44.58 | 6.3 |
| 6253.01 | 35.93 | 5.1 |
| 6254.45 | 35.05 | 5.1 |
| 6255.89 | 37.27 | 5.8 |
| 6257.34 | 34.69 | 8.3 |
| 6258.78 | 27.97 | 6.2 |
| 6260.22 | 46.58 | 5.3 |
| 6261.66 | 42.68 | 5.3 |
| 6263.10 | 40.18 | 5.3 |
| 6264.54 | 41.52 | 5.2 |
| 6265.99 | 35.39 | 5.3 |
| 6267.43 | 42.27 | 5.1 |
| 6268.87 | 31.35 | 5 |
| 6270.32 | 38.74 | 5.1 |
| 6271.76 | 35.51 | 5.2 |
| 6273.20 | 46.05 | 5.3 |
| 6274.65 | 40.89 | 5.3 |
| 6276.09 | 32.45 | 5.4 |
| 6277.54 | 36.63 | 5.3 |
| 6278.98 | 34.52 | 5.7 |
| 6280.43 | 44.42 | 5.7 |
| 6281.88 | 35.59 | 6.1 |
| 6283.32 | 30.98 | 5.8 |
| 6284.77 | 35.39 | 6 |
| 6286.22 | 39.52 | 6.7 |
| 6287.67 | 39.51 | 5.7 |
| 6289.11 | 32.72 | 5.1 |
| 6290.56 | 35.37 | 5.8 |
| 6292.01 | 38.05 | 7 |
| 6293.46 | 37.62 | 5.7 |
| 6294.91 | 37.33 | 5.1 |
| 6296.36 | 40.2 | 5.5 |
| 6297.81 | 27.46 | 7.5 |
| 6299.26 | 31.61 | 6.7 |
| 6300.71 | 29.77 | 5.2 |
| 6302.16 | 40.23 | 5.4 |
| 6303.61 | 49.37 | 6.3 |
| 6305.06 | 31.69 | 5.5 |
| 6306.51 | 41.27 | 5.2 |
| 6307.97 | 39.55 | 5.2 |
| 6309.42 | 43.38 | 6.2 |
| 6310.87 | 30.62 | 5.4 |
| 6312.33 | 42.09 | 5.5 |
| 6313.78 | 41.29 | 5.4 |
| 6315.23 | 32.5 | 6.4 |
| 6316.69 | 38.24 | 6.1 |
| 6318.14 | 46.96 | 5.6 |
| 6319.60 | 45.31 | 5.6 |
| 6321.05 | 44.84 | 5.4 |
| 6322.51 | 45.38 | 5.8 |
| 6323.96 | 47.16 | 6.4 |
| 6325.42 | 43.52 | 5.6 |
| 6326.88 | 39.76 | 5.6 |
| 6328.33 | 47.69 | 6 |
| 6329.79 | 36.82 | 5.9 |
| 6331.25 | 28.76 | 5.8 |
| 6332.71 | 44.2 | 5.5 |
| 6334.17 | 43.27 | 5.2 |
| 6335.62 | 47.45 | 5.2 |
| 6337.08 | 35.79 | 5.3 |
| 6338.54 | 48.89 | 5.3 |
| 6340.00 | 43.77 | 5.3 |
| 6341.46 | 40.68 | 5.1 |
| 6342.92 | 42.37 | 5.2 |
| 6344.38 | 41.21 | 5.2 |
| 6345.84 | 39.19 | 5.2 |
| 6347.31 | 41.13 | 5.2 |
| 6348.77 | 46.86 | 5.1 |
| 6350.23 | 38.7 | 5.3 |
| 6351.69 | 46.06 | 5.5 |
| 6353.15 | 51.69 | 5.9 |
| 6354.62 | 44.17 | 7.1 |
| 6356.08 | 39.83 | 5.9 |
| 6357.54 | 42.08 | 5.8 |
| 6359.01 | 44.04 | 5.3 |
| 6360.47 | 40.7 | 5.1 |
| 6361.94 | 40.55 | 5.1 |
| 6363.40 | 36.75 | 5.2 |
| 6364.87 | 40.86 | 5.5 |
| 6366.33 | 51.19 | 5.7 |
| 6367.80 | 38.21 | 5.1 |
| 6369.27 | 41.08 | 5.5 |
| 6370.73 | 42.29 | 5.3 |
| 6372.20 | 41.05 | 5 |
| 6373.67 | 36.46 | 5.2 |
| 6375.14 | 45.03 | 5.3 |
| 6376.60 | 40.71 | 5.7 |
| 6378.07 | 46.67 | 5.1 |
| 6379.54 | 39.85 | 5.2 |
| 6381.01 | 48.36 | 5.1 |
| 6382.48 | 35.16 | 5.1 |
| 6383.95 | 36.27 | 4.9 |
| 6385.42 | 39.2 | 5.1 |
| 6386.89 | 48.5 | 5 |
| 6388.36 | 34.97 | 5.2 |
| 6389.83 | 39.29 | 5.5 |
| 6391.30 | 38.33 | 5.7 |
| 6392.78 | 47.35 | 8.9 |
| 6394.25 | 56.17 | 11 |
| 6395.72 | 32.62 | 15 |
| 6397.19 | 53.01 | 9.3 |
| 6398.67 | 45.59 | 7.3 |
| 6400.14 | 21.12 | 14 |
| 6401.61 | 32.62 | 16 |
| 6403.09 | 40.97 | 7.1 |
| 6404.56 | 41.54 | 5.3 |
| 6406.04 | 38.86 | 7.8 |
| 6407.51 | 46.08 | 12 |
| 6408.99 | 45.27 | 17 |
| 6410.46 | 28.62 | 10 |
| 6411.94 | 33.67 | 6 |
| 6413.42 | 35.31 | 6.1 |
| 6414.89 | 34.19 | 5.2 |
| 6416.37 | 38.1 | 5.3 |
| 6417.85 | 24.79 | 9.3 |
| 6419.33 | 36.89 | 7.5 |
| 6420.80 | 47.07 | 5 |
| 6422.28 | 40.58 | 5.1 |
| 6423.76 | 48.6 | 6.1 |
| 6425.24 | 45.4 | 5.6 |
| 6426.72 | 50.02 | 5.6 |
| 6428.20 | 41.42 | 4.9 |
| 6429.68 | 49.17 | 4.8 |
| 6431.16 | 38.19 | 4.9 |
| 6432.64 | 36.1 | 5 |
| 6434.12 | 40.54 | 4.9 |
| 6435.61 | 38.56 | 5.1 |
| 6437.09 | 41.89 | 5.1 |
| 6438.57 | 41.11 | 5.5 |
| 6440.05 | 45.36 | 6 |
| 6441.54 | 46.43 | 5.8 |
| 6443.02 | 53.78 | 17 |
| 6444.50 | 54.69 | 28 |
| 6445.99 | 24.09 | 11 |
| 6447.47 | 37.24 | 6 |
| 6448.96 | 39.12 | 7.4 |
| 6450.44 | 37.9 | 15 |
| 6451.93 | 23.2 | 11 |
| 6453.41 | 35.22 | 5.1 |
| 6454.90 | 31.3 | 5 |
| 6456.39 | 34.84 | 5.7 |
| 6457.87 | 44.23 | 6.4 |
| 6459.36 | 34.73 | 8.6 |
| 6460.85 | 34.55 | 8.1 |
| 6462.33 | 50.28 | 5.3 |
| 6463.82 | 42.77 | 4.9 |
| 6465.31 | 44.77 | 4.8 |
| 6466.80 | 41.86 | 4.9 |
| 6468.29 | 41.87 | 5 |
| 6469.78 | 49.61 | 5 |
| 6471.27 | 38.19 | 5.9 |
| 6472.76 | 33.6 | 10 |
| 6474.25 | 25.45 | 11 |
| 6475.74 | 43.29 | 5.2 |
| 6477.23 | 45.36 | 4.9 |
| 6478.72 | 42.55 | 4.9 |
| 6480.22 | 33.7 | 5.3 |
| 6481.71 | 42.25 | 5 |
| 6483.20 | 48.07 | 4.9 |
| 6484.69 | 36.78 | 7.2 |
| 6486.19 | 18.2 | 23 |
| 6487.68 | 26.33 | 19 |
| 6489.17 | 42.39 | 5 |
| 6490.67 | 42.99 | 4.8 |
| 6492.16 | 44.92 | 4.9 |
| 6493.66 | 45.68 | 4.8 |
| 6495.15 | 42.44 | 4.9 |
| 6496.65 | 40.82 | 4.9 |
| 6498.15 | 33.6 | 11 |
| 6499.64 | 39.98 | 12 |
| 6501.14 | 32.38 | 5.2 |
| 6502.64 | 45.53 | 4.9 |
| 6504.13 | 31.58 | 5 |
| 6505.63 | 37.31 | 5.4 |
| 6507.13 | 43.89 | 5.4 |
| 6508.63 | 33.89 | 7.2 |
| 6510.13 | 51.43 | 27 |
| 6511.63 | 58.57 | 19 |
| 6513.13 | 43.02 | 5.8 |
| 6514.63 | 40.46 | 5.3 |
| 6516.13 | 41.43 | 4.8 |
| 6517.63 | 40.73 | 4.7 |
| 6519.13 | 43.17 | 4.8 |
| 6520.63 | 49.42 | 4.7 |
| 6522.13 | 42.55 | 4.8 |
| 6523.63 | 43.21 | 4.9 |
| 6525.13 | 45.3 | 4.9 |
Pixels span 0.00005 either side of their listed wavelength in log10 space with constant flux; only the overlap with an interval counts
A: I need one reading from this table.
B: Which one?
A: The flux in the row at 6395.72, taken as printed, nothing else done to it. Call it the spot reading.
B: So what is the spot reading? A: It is 32.62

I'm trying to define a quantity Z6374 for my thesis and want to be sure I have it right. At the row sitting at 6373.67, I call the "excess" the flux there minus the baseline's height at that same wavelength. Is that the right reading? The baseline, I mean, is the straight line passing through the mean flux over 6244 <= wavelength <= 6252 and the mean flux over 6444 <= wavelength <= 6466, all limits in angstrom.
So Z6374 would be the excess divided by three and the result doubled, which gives -2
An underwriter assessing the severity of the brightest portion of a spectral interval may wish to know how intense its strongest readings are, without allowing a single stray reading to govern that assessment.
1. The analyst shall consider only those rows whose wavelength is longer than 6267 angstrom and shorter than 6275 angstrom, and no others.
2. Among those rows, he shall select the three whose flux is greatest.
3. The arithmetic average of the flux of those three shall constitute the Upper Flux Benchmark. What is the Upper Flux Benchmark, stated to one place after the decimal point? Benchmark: 43.1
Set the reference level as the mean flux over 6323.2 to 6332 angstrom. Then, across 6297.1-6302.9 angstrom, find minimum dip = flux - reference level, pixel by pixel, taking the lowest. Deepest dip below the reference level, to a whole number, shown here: -13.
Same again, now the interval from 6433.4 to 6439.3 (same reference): -2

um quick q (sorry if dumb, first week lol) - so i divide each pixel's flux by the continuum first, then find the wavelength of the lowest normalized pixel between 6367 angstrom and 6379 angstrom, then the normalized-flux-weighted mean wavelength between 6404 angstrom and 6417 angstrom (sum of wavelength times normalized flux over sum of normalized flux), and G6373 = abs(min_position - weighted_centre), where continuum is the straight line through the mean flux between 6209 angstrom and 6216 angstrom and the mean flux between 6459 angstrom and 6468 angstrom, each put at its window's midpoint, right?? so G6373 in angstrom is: 36.5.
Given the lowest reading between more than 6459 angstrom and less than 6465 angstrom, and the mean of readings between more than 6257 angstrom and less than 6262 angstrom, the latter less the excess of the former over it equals 41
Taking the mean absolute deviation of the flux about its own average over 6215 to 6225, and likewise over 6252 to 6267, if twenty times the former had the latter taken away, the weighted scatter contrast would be 25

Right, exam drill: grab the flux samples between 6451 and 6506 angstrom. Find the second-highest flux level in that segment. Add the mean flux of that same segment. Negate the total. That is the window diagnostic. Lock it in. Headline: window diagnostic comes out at -88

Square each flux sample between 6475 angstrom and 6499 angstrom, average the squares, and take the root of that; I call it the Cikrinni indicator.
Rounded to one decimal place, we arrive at 40.1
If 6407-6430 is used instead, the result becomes 41.0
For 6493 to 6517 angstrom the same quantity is 41.9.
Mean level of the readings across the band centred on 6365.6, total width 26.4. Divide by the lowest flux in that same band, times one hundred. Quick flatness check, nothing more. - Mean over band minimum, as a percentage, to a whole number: 116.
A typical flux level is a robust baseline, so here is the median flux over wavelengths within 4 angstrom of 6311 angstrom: 41.3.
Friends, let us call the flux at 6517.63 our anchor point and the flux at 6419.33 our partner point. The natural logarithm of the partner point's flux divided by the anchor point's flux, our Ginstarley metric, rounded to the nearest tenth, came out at -0.1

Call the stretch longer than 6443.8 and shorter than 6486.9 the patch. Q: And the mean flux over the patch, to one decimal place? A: 38.3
